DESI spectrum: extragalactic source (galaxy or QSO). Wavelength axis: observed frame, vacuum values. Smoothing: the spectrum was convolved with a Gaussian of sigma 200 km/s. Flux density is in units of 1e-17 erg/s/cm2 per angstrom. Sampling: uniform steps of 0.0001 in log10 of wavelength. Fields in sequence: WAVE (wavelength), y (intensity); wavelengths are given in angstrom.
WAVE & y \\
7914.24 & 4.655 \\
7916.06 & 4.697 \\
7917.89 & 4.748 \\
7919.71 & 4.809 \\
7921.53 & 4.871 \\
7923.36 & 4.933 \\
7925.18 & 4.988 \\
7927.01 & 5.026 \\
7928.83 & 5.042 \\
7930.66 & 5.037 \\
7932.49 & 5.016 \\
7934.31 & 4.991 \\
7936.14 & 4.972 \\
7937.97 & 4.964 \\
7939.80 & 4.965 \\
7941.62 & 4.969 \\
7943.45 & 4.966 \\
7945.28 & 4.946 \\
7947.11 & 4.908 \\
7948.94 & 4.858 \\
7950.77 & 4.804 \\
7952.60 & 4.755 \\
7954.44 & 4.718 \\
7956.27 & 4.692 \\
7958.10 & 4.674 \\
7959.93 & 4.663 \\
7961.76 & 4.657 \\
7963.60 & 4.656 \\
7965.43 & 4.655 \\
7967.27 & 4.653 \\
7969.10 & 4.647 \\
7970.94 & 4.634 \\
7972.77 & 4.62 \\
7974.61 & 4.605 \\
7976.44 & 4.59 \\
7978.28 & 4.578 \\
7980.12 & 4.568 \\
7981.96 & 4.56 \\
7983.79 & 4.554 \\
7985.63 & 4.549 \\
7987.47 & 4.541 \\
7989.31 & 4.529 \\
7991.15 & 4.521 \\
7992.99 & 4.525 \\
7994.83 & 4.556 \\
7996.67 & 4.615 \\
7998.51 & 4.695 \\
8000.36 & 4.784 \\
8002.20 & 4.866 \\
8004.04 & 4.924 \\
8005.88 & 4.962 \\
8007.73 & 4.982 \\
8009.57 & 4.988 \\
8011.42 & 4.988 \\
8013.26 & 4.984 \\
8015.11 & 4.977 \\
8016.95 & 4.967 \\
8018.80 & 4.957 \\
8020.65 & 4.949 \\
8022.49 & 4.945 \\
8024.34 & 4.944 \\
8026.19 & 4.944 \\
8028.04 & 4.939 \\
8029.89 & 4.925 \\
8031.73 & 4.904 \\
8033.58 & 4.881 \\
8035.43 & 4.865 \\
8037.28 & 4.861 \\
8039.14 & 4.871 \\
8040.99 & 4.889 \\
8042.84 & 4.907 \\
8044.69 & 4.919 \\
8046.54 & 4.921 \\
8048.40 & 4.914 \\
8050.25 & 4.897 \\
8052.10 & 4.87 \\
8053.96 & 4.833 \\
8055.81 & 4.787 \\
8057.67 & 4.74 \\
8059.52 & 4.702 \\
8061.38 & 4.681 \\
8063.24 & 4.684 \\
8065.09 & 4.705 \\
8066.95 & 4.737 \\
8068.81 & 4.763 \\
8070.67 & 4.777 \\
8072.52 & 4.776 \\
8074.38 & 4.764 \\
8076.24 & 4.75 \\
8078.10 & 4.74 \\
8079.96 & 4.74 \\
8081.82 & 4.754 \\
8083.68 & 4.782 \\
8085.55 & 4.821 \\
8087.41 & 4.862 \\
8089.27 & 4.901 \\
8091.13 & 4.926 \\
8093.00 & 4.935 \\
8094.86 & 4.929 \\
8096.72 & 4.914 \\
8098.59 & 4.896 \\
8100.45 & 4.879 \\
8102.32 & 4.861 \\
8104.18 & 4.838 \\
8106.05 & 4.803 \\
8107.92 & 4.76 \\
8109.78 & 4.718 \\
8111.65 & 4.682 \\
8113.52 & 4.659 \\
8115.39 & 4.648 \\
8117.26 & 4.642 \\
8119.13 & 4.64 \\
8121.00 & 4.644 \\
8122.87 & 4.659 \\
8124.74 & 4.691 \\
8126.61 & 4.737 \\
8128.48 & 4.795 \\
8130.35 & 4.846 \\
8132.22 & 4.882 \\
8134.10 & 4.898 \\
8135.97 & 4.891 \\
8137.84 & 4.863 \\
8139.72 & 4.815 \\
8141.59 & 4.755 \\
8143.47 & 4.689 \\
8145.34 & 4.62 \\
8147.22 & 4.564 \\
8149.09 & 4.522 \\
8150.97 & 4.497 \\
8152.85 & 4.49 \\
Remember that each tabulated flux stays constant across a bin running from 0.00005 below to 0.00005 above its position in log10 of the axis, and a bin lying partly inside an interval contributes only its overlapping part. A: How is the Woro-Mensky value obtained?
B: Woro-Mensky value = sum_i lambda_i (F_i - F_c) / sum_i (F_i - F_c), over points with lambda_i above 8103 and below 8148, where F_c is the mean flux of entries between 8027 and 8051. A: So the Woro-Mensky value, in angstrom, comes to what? 8125.2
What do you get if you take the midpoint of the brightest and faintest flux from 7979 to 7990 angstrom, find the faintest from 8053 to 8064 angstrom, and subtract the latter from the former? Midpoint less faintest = -0.1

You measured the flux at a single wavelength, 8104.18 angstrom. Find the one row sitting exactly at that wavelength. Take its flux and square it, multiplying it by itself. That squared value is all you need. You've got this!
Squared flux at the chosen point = 23.4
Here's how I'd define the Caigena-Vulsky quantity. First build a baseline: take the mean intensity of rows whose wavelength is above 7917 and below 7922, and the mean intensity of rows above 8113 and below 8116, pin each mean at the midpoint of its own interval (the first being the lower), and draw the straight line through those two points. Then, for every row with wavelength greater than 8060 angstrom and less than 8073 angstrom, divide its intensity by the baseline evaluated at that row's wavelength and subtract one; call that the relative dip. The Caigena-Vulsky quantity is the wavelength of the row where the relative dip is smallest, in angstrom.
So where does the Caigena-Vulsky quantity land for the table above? 8061.38 angstrom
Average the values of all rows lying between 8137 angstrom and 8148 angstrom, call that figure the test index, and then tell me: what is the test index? 4.72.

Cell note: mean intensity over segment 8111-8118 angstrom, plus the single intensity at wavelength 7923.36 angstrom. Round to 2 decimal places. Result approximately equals 9.59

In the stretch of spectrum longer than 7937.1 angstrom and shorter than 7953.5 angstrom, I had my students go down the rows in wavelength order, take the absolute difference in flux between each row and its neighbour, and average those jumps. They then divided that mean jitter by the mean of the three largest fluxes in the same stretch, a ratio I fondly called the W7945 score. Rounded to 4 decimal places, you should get 0.0055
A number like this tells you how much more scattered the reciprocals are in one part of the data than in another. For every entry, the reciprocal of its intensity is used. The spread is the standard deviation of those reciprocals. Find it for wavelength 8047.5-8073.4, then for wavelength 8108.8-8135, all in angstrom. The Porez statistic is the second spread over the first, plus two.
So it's 3.2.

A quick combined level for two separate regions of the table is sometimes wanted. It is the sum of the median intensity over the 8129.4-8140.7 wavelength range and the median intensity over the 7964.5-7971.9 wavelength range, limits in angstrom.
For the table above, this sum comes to 9.52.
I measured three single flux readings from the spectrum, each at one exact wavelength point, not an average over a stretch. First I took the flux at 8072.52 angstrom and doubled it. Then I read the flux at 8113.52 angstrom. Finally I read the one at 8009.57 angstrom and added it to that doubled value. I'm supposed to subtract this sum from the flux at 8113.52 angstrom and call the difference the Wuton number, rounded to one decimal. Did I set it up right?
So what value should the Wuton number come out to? -9.9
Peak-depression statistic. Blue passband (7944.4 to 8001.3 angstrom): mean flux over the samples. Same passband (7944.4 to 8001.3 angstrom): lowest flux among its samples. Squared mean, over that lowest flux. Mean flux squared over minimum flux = 4.79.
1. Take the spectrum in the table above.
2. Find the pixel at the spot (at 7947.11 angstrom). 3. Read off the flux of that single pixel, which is 4.908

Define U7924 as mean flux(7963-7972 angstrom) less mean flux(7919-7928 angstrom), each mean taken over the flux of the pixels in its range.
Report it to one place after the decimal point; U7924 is -0.3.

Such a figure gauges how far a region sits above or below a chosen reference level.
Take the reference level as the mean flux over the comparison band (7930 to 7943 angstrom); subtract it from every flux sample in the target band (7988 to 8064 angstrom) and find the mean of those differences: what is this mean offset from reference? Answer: -0.14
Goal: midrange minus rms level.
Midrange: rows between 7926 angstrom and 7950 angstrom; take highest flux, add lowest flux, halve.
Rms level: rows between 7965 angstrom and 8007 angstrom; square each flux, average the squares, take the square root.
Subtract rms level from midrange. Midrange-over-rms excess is 0.31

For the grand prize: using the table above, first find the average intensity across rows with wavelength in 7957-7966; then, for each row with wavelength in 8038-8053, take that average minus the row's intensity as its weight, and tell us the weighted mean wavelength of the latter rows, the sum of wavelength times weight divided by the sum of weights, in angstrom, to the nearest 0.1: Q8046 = 8045.6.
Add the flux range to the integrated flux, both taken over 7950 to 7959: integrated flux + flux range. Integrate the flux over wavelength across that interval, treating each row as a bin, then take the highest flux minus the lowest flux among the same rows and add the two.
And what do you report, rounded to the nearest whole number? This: 43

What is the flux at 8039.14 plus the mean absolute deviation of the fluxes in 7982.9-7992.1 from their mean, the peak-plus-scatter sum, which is 4.88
